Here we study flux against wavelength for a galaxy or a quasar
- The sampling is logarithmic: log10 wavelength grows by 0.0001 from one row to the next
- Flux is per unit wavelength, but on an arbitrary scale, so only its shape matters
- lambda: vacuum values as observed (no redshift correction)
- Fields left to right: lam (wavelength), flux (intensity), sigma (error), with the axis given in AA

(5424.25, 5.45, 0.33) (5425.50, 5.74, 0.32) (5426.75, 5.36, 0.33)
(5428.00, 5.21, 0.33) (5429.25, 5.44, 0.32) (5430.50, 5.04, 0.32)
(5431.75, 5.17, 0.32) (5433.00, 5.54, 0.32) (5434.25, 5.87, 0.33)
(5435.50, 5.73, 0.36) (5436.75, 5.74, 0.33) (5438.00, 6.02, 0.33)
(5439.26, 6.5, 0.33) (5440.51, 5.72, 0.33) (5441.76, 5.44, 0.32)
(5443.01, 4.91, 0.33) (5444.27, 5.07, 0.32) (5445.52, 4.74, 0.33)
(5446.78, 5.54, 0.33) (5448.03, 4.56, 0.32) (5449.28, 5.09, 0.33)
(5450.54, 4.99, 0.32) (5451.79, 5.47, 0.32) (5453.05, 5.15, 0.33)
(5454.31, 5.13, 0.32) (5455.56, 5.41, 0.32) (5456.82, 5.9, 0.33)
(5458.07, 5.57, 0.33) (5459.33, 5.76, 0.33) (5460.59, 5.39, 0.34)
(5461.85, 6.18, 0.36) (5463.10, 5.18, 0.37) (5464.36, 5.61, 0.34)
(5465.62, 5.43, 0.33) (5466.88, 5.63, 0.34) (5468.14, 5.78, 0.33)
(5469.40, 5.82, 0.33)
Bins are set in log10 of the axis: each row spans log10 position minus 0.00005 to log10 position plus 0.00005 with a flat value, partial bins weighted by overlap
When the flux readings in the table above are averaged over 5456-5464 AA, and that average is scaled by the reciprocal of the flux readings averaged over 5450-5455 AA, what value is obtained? 1.09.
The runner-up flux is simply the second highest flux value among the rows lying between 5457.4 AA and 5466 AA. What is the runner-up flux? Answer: 5.76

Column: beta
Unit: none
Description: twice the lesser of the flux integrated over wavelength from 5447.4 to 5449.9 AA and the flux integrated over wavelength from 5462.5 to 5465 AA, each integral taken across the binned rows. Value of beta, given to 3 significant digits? 24.2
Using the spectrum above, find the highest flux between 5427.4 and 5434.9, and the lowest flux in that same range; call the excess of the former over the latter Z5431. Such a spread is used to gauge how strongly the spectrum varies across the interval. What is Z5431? 0.83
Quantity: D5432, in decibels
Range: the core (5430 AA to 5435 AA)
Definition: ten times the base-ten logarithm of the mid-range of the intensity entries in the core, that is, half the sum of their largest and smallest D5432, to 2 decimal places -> 7.37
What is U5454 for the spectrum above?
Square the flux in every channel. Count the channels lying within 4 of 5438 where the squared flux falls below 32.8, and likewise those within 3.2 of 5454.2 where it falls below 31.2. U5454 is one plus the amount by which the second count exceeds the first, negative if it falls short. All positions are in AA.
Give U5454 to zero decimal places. 3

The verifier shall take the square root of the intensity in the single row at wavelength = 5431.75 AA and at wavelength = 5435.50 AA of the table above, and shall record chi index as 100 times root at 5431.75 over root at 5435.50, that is 95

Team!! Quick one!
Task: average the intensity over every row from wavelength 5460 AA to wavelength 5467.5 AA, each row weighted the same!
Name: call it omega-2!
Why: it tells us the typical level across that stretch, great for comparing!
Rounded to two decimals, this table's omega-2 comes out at 5.57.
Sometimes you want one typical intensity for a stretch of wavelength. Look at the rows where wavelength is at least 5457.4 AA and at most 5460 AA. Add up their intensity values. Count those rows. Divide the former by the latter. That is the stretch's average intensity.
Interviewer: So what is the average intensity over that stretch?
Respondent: 5.67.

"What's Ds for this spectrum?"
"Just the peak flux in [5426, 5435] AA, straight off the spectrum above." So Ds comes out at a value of 5.87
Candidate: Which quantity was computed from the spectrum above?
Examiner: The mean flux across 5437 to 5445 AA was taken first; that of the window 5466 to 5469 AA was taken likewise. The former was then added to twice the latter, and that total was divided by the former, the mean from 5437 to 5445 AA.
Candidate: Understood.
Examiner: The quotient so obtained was 3.03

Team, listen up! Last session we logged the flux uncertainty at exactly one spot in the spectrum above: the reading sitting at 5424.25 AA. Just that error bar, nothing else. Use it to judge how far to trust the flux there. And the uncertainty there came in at 0.330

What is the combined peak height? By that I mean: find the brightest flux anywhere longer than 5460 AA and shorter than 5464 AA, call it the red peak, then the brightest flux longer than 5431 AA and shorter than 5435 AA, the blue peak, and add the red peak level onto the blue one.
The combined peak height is 12.05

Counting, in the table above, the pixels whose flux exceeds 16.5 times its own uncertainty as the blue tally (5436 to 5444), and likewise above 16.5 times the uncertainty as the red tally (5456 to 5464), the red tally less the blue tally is -1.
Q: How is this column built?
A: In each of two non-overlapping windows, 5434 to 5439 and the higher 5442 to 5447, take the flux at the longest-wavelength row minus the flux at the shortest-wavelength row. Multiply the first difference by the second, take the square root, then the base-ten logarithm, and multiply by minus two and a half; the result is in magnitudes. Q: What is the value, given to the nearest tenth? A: 1.3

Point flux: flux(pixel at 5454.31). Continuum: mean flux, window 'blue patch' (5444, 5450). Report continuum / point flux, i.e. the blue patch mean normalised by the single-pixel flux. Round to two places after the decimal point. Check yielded 0.97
